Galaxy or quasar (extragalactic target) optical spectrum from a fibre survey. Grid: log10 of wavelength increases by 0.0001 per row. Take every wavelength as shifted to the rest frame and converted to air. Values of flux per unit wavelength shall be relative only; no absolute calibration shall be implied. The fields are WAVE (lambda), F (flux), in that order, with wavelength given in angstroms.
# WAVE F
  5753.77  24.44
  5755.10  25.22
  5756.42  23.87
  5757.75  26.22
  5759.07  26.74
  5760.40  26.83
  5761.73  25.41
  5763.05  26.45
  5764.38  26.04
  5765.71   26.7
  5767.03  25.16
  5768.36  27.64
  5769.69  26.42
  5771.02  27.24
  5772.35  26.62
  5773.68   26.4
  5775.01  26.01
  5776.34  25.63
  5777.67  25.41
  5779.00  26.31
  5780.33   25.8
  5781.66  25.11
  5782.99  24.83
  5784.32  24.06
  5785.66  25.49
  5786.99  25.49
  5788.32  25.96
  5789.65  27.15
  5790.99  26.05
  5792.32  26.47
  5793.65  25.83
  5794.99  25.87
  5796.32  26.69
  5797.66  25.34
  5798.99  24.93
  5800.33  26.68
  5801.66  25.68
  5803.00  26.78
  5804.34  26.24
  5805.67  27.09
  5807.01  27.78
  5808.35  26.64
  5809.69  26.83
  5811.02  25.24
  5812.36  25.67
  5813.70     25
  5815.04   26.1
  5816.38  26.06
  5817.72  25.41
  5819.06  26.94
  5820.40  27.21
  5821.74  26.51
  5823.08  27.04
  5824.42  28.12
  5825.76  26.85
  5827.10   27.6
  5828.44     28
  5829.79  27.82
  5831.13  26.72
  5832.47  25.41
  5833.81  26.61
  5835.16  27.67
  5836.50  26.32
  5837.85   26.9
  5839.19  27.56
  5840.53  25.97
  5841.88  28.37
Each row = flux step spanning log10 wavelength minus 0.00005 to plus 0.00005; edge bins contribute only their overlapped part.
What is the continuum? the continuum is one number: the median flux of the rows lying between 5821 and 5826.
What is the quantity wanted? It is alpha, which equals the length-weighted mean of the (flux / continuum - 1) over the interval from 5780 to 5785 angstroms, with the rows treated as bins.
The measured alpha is -0.076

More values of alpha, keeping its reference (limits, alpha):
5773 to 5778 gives -0.039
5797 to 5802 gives -0.048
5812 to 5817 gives -0.046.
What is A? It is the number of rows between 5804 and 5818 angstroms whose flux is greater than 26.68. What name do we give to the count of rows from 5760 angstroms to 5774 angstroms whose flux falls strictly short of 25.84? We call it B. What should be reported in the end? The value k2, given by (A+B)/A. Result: 1.7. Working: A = 3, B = 2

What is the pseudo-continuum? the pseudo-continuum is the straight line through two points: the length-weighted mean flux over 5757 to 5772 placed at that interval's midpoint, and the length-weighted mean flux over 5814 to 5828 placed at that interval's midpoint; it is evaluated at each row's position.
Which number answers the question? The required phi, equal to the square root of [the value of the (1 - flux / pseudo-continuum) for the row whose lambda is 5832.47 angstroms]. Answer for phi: 0.23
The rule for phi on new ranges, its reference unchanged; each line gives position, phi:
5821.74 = 0.10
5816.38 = 0.16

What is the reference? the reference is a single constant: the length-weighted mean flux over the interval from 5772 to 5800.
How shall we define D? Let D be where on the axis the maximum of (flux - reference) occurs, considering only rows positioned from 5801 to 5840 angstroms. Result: 5824.42 angstroms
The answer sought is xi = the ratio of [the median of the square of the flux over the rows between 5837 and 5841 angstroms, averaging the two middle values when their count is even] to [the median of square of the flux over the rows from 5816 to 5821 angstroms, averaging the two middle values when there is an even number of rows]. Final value 1.03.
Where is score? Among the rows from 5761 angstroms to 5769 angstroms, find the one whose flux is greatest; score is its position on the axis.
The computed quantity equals 5768.36 angstroms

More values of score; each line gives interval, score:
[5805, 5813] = 5807.01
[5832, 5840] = 5835.16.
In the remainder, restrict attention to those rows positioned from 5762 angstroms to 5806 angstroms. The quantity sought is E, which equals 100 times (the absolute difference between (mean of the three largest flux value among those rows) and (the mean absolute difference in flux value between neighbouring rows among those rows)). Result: 2656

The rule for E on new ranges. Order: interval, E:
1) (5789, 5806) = 2617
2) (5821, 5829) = 2710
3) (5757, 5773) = 2625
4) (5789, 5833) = 2718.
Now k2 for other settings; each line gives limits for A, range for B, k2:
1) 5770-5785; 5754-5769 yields 5.0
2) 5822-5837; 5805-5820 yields 1.5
